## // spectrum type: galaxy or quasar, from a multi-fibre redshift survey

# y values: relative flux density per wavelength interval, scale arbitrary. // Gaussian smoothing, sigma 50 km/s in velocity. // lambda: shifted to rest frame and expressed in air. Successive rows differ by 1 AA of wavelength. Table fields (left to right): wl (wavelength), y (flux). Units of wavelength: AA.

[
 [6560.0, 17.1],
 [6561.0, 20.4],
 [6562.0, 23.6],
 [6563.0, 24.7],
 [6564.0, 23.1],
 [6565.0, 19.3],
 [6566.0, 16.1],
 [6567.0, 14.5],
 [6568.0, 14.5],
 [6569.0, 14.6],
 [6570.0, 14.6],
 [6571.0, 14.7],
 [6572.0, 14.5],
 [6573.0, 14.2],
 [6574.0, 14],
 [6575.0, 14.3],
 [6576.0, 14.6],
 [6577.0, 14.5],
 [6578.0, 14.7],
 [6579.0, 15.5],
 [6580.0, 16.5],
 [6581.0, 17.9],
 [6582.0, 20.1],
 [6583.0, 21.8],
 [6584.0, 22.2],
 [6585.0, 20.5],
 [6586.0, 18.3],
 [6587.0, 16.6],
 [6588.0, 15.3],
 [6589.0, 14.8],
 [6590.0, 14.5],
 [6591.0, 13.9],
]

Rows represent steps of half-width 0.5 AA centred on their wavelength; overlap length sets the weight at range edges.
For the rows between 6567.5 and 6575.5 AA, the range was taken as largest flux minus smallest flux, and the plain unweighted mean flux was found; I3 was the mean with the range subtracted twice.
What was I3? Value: 13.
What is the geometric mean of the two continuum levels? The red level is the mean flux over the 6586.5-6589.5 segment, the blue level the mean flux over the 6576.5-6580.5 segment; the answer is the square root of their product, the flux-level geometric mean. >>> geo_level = 15.4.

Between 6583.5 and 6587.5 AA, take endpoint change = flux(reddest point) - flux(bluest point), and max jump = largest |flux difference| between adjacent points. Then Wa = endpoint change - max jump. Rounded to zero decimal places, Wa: -8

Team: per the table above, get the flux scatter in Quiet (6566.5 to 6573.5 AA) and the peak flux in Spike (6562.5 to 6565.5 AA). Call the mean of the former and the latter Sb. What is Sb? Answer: 12.4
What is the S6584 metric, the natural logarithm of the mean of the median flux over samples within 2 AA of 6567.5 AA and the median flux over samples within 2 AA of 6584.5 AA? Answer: 2.88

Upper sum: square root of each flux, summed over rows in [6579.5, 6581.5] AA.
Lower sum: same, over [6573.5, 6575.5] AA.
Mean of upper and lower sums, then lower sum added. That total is 15.4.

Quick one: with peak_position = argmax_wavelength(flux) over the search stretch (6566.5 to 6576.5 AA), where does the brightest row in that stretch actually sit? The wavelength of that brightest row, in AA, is 6571.0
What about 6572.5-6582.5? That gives 6582.0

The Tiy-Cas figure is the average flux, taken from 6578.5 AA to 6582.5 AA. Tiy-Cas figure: 17.5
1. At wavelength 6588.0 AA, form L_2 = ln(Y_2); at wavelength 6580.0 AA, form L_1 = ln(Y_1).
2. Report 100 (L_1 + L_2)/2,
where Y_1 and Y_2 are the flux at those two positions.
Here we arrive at 277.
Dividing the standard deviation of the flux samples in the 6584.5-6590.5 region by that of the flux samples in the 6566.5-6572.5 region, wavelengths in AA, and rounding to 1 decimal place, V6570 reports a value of 28.7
